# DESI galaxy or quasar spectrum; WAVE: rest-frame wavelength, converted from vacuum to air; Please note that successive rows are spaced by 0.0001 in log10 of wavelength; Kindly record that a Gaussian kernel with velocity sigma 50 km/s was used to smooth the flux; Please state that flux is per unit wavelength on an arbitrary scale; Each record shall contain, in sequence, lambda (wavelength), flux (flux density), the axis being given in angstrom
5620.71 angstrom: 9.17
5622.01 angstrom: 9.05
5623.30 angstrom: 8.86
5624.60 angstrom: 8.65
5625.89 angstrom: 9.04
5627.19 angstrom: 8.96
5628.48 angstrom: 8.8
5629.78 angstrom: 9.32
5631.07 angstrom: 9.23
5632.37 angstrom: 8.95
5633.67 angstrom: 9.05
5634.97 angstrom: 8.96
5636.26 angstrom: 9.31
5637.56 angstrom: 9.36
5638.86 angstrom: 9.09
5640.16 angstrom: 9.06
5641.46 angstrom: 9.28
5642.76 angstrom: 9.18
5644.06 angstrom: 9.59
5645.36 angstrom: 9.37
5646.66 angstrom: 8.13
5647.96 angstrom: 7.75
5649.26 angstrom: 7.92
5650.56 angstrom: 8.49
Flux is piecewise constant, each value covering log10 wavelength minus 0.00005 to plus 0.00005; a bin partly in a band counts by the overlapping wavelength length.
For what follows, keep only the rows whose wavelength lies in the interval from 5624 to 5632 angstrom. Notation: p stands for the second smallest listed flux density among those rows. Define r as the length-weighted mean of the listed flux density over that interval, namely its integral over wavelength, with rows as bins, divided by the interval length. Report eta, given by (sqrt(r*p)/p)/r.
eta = 0.112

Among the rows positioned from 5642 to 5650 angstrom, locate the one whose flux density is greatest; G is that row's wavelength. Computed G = 5644.06 angstrom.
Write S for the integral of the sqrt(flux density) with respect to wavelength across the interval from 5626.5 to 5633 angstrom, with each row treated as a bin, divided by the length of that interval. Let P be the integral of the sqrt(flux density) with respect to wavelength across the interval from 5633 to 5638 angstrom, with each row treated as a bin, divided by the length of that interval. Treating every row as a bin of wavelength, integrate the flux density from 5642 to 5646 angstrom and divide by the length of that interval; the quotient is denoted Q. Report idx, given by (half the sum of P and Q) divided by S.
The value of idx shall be 2.06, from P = 3.03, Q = 9.4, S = 3.009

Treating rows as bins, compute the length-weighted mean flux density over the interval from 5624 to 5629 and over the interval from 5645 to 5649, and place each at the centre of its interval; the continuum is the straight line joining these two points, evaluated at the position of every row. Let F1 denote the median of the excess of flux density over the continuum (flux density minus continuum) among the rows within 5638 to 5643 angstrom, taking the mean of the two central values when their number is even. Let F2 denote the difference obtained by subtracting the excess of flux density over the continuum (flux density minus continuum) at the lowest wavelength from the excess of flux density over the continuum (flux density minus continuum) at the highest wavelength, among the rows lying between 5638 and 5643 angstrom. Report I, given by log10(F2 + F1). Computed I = -0.06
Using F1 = 0.66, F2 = 0.20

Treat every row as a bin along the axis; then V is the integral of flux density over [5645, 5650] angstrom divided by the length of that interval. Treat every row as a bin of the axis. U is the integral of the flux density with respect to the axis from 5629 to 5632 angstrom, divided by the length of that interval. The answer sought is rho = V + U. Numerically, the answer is 17.5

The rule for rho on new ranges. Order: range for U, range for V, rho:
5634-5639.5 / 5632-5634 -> 18.2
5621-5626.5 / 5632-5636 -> 17.9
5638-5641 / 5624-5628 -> 18.0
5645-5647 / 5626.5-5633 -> 17.8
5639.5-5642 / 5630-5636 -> 18.2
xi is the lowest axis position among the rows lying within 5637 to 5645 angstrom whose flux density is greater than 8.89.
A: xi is 5637.56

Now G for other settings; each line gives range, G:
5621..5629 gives 5622.01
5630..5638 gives 5637.56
